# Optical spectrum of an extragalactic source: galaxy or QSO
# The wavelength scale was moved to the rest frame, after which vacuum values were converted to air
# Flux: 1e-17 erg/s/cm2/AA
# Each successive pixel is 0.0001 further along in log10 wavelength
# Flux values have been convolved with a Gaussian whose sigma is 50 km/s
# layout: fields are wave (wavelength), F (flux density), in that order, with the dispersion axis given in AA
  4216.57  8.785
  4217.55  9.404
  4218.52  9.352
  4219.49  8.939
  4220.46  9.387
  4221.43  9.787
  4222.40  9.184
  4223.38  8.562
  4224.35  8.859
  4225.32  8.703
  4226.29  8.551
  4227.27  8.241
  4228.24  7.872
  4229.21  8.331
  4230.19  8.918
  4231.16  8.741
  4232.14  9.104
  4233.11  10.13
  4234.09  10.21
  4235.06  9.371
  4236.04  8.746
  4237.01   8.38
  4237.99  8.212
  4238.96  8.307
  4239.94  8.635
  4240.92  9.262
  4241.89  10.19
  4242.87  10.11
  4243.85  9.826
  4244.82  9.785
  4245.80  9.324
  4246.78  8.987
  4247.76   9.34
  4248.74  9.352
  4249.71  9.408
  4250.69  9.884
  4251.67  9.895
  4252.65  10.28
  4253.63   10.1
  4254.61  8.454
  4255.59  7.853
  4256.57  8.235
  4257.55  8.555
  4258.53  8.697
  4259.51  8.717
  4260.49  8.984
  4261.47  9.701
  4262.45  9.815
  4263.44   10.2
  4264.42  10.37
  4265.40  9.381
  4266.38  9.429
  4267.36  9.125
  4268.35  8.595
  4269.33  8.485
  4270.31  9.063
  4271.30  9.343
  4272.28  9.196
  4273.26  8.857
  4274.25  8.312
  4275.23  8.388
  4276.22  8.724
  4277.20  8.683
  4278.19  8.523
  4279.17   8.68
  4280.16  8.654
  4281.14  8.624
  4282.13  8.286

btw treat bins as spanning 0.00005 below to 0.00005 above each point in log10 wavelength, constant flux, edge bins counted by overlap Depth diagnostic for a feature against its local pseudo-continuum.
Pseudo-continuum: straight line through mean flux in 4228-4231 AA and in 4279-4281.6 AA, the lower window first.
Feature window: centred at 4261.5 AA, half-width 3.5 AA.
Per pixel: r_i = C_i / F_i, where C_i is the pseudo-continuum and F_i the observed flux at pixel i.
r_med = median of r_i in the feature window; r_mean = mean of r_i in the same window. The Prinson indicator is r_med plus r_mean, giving 1.79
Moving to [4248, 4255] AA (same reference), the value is 1.75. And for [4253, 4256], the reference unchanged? 1.98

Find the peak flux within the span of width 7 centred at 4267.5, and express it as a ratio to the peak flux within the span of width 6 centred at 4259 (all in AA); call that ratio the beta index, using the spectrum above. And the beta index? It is 1.07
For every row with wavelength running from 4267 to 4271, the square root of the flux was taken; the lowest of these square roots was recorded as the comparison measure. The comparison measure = 2.91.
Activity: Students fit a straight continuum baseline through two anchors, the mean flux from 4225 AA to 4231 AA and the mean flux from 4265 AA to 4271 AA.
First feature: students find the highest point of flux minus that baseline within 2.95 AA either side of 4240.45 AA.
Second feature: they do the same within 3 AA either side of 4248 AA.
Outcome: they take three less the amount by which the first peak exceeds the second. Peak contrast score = 2.57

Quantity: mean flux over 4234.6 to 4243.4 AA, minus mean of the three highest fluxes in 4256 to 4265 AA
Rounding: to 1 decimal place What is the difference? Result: -1.1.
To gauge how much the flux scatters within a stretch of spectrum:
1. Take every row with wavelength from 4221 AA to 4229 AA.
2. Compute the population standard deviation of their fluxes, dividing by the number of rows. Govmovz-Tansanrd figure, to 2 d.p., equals 0.54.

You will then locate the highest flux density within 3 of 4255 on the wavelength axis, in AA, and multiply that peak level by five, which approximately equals 51.4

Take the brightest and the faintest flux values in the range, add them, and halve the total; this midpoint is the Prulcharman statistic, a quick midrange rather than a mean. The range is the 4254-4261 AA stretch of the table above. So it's 8.4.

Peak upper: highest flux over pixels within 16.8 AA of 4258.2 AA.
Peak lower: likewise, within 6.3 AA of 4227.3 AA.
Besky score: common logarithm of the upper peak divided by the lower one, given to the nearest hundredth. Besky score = 0.01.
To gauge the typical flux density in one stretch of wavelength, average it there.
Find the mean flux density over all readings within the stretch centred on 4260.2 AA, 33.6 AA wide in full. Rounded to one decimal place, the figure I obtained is 9.2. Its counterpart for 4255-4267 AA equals 9.2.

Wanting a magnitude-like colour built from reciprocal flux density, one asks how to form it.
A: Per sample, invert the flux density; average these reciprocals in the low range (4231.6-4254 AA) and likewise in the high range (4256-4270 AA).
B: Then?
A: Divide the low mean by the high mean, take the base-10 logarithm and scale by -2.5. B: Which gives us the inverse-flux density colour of 0.03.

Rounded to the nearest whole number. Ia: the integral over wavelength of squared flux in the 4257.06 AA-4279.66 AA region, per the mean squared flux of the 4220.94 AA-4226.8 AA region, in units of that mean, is 23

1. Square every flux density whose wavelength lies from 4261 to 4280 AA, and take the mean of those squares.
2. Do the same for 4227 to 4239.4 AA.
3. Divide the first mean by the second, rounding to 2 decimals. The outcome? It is 1.06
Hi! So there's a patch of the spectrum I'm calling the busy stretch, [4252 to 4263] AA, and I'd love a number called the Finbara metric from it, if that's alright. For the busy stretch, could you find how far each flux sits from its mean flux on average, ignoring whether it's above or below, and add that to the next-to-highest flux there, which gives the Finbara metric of 10.8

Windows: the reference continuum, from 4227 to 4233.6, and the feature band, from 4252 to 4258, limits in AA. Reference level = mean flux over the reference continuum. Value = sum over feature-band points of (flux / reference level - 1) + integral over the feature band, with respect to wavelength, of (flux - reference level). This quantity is 1.0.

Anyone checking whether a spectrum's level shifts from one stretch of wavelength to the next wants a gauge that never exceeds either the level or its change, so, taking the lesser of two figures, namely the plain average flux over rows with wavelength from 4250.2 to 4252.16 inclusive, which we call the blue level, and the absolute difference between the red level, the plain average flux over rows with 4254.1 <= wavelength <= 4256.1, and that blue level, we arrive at 1.7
